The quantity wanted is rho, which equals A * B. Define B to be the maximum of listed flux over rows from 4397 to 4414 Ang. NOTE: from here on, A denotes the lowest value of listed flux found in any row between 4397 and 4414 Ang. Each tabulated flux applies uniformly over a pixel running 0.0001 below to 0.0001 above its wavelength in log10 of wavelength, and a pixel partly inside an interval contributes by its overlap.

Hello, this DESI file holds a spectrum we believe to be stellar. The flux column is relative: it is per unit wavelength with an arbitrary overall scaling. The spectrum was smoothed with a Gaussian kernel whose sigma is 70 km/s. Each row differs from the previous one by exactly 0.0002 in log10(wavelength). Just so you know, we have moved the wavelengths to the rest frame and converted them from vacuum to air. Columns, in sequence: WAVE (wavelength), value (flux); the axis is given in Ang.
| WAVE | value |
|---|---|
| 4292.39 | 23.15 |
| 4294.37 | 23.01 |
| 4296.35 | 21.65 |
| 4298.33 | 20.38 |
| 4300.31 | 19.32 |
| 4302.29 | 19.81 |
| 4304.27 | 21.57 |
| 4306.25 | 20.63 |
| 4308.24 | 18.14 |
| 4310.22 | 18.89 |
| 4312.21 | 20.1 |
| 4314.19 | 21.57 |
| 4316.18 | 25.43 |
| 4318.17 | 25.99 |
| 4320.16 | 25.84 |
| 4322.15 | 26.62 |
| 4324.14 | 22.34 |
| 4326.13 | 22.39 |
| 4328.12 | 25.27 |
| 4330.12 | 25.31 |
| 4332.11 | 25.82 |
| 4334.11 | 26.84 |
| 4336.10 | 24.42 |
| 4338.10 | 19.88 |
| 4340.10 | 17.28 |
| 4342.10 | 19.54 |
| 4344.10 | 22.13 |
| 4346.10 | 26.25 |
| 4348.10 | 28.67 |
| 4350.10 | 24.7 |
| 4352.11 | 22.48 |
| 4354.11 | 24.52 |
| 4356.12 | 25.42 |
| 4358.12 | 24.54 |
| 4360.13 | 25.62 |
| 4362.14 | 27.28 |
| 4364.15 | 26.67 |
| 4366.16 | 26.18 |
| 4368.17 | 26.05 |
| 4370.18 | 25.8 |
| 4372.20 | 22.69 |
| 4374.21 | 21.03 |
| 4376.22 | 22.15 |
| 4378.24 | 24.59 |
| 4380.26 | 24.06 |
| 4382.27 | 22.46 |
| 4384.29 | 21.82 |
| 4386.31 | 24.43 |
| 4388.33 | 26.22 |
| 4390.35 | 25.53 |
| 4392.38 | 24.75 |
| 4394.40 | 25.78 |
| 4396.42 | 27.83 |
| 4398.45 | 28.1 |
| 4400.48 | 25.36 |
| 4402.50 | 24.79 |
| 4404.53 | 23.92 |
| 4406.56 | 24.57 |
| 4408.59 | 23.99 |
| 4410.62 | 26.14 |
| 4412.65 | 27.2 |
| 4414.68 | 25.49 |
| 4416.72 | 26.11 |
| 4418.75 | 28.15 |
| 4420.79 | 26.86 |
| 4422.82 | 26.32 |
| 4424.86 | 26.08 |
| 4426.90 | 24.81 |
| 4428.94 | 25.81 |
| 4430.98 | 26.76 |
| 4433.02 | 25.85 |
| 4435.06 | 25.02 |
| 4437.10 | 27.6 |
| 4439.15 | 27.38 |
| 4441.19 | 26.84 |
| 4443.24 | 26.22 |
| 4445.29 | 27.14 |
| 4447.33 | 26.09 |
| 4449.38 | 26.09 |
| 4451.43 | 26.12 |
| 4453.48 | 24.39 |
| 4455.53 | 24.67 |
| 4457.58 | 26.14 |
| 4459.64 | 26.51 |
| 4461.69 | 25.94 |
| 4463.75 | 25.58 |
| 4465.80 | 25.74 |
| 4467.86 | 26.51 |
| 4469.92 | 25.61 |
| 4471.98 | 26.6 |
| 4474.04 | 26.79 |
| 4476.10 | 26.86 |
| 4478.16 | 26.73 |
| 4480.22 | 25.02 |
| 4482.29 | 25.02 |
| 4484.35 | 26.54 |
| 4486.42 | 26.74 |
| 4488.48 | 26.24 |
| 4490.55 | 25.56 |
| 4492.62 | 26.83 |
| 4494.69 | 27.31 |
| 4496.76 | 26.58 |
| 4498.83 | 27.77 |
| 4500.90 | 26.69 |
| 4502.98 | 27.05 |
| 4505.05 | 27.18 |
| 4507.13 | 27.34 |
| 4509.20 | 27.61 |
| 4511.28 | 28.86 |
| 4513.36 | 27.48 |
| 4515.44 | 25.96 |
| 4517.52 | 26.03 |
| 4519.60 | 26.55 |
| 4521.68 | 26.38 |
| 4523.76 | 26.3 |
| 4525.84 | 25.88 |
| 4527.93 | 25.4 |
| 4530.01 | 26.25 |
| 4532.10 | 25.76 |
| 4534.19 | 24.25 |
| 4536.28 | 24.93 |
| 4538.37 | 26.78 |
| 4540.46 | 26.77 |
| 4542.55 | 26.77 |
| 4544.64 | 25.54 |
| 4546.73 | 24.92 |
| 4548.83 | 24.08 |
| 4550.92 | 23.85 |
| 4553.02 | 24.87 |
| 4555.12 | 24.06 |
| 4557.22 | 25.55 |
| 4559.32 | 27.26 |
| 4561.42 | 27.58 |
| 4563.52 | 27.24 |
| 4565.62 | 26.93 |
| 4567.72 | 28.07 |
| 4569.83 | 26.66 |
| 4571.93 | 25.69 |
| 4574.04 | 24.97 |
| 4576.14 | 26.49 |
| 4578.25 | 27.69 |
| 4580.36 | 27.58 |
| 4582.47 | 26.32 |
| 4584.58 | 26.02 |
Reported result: 672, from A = 23.92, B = 28.1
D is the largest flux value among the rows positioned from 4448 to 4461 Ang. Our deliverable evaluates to 26.51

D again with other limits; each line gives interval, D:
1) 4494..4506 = 27.77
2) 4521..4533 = 26.38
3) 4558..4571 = 28.07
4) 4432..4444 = 27.6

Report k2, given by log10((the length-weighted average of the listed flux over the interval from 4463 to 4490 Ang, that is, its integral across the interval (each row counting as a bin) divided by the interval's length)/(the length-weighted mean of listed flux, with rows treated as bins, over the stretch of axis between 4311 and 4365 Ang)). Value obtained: 0.03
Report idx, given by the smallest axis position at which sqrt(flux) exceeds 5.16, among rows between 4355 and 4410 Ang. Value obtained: 4362.14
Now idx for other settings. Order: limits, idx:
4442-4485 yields 4445.29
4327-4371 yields 4334.11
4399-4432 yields 4412.65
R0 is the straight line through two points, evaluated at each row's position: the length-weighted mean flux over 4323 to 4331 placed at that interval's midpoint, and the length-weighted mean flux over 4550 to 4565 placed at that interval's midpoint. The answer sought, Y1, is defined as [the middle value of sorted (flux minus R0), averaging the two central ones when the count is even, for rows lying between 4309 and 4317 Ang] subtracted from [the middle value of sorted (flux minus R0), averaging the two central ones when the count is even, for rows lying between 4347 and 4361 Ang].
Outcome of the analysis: 3.6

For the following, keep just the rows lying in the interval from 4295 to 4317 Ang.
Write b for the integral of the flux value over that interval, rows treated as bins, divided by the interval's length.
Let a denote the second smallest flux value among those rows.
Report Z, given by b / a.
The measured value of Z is 1.09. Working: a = 18.89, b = 20.7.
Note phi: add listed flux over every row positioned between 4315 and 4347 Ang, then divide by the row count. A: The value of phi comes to 23.8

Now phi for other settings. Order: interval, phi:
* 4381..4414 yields 25.2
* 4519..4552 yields 25.7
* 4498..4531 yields 26.8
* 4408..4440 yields 26.2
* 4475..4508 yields 26.6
